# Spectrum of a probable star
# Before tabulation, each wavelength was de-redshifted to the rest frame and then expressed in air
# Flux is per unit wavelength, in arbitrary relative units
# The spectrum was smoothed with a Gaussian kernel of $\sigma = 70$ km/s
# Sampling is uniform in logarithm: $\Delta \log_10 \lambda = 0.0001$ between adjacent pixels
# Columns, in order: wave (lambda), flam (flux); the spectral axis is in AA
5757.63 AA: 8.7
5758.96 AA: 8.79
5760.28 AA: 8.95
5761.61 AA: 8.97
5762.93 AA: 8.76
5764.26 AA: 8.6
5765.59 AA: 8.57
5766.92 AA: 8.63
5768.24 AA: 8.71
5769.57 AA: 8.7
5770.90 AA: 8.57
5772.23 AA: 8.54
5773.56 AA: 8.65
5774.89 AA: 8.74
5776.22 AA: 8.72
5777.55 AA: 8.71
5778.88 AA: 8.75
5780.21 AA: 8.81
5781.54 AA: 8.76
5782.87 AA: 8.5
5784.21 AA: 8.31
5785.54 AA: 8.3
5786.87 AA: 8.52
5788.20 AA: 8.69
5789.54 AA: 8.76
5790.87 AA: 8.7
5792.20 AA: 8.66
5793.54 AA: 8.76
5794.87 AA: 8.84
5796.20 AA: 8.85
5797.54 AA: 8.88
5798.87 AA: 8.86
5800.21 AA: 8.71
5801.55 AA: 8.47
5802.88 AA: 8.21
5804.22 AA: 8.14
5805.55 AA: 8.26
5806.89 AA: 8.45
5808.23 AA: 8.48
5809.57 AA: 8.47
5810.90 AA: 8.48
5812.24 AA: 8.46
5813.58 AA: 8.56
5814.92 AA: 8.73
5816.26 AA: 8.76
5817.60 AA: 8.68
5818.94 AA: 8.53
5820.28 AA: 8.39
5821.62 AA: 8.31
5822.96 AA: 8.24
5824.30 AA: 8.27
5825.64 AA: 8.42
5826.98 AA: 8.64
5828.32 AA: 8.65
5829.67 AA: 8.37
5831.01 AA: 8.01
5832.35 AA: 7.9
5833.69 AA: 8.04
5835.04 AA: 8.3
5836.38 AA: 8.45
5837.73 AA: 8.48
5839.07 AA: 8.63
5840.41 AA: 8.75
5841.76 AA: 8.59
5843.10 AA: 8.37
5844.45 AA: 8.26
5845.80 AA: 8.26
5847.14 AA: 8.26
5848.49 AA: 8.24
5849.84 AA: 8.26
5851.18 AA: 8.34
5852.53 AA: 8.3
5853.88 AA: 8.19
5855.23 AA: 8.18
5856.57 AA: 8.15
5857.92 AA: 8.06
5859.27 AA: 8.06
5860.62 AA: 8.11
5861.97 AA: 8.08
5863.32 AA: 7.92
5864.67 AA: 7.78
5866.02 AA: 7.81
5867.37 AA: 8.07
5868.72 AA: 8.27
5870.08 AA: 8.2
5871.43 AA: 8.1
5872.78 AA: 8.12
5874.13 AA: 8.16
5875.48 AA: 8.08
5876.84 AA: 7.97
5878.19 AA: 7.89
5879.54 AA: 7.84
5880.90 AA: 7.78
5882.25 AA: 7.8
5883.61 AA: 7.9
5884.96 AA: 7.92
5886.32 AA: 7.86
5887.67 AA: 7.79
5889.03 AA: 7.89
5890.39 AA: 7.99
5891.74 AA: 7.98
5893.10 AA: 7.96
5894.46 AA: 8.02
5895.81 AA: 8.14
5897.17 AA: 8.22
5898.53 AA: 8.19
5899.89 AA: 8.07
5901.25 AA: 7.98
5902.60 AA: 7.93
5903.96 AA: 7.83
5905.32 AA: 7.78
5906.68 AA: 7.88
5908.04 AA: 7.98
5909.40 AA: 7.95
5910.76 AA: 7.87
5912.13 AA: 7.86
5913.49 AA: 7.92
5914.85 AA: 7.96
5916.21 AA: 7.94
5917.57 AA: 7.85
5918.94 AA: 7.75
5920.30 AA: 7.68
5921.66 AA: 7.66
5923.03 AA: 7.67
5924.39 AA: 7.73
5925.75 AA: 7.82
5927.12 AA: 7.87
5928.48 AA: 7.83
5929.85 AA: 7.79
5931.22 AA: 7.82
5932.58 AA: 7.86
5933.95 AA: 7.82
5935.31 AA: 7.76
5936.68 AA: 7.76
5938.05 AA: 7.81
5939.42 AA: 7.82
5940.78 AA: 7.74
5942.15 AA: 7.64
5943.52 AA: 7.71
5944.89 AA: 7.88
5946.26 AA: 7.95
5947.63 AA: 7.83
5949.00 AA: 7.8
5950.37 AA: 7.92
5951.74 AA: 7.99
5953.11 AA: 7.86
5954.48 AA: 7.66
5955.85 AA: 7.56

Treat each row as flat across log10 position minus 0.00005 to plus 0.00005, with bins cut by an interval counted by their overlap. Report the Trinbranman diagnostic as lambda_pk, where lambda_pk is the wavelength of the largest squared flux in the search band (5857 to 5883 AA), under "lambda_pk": 5868.72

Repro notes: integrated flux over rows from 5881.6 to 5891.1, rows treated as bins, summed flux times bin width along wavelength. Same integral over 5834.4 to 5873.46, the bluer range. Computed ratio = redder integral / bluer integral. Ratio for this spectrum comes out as 0.23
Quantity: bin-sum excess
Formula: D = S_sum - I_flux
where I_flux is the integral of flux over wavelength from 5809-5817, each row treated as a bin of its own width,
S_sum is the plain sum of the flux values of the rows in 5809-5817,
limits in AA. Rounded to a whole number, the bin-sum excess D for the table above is -17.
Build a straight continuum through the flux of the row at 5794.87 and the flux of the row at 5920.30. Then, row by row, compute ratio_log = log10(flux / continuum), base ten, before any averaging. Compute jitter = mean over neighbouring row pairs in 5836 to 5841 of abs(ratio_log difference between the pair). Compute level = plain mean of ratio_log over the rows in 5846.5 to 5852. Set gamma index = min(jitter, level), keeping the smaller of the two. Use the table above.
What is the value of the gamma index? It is -0.003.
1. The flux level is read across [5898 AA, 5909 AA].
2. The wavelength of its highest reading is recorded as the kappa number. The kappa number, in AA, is 5898.53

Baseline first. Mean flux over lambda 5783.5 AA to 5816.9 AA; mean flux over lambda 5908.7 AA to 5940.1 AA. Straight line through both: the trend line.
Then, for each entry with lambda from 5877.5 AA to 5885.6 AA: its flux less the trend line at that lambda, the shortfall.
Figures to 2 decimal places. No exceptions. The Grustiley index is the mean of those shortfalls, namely -0.22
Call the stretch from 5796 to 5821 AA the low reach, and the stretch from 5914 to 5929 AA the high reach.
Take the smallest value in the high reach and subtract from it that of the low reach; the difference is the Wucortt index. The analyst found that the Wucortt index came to -0.48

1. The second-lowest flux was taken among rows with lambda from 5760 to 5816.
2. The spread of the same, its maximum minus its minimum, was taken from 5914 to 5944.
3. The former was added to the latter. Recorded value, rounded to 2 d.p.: 8.53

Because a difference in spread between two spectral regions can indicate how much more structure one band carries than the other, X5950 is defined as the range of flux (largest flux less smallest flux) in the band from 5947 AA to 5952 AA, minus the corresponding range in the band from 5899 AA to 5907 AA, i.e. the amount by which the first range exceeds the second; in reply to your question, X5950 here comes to -0.10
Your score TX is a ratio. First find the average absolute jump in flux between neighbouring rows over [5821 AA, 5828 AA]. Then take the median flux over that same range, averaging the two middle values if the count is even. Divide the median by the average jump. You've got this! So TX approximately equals 71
